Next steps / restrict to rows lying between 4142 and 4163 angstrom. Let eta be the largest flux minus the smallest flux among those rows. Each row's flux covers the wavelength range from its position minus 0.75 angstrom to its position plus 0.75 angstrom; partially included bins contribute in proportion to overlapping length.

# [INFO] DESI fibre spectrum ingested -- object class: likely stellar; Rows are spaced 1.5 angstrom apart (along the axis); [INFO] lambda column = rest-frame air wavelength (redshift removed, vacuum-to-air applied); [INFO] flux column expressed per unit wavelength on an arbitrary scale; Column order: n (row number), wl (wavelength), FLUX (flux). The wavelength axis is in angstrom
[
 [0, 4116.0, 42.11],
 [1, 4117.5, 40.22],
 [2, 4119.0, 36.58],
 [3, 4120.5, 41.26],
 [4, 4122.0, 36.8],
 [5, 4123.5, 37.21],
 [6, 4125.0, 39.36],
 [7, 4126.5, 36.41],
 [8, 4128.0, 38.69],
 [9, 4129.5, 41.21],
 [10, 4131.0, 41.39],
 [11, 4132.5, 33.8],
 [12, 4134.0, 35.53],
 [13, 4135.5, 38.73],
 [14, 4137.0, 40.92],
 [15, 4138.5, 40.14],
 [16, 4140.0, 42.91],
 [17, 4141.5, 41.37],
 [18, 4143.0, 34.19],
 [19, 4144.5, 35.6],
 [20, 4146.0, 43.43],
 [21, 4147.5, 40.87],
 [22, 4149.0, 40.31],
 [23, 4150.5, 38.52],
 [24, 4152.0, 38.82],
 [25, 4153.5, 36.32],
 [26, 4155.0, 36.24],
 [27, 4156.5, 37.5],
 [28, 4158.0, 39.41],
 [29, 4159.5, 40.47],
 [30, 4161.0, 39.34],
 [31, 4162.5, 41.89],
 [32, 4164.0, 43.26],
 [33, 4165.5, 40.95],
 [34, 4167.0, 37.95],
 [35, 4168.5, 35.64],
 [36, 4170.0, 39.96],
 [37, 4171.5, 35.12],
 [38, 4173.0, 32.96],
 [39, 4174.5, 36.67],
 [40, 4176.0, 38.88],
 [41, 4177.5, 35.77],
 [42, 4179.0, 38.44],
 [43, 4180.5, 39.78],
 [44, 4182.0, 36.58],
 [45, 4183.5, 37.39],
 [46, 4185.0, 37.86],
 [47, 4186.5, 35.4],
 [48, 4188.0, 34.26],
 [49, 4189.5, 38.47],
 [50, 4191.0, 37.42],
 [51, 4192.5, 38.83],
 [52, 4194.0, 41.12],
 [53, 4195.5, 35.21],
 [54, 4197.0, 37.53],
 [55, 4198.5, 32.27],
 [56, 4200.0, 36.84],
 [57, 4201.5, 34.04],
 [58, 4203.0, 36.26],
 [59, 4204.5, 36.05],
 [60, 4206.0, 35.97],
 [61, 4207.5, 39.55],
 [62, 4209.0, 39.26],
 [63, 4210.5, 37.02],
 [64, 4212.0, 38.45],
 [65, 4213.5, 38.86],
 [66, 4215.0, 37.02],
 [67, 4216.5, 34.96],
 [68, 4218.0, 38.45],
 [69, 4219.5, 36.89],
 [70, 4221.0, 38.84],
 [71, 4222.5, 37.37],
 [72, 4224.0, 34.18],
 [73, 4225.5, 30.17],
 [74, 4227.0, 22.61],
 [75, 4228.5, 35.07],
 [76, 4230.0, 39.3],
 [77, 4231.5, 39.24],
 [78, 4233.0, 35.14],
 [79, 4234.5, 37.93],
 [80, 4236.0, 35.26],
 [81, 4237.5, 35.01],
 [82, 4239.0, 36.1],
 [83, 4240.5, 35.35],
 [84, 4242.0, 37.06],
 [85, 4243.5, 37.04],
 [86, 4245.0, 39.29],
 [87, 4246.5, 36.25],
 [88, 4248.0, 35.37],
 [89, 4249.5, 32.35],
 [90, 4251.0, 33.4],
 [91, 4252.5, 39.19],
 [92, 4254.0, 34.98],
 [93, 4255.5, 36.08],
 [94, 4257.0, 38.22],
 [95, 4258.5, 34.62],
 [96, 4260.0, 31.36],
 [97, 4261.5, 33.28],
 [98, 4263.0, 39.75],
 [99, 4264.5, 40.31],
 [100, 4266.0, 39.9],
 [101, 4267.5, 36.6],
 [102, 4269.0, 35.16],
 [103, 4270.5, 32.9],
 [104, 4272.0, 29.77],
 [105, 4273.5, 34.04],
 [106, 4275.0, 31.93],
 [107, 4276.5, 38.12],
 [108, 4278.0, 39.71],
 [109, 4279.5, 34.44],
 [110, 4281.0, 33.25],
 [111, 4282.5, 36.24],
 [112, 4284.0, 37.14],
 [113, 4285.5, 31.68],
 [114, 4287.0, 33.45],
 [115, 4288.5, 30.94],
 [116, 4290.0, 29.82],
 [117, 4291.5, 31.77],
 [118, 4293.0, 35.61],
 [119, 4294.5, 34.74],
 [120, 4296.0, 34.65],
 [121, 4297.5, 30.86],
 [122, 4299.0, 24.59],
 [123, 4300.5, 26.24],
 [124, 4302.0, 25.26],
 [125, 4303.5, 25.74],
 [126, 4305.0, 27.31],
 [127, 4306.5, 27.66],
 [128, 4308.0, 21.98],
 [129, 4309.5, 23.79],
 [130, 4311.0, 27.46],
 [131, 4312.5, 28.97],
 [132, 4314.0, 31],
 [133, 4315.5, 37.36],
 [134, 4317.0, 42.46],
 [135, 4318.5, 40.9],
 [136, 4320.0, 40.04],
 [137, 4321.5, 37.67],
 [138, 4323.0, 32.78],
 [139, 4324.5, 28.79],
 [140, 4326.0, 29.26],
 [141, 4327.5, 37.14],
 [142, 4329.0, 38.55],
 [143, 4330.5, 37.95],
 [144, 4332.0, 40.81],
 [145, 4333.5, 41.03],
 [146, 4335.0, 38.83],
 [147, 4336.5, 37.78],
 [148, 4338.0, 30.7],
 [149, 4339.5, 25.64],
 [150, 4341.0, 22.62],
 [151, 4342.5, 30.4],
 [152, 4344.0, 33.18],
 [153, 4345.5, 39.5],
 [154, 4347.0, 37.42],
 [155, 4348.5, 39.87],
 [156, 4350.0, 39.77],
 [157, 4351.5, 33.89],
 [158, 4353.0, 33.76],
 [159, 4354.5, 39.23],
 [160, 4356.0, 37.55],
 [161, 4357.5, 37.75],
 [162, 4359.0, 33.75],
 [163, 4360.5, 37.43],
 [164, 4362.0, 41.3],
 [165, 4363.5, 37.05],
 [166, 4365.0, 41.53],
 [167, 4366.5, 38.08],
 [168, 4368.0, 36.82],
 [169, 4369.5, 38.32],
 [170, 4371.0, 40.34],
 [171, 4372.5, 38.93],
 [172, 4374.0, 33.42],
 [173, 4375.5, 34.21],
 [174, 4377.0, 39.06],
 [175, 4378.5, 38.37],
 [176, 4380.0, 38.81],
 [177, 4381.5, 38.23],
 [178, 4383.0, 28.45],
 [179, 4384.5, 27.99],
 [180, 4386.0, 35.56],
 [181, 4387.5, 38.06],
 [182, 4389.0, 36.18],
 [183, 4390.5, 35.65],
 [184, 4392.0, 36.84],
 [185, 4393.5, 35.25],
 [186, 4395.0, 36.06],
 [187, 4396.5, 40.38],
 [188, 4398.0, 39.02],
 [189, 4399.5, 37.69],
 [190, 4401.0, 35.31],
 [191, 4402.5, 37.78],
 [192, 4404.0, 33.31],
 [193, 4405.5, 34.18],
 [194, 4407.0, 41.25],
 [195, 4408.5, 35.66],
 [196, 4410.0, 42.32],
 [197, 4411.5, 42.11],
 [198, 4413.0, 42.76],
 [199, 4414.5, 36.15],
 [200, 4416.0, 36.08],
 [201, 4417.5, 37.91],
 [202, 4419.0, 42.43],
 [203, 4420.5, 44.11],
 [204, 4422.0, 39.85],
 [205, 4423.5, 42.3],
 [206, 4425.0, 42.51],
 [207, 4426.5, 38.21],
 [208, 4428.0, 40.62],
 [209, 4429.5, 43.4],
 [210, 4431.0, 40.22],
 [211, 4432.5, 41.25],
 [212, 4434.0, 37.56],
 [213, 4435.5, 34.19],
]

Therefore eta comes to 9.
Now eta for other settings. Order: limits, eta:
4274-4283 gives 8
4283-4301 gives 13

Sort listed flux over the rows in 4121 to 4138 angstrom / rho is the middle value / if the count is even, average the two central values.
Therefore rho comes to 38.7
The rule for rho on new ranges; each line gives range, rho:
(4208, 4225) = 37.4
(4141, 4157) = 38.5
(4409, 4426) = 42.3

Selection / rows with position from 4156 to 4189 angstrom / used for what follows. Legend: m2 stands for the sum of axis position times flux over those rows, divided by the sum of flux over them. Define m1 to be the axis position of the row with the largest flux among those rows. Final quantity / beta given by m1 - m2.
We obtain -7.9 angstrom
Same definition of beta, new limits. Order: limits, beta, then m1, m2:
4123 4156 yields 6.7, 4146.0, 4139.3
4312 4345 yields -10.8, 4317.0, 4327.8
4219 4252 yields -5.3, 4230.0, 4235.3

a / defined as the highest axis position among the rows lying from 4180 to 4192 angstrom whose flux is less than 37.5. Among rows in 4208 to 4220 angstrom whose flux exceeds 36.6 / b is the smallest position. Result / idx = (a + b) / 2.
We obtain 4200.0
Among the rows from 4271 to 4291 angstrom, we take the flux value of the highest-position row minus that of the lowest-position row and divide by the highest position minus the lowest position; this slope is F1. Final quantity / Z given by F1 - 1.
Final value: -1.00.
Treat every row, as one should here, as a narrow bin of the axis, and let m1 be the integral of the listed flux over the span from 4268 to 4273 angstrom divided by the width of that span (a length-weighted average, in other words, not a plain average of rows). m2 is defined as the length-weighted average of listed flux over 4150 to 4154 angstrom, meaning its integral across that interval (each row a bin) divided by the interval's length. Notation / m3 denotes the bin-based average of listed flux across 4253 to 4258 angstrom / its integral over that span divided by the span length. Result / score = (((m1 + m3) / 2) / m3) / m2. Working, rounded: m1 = 33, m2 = 37.9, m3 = 36.5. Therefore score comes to 0.0251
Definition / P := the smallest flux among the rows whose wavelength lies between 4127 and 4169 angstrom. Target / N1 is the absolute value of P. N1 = 34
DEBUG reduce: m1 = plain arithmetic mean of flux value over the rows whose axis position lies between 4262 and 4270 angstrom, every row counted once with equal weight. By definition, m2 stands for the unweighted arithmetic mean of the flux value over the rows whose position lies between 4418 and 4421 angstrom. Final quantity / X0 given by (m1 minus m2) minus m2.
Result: -48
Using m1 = 38.3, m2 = 43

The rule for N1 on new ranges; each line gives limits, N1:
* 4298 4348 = 22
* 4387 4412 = 33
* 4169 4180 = 33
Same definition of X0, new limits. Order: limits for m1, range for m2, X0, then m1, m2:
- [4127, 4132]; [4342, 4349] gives -32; 40.4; 36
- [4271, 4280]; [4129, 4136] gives -42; 34.7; 38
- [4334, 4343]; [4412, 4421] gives -49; 31.0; 40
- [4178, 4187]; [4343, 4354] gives -36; 37.6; 37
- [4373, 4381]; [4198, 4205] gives -33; 36.8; 35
